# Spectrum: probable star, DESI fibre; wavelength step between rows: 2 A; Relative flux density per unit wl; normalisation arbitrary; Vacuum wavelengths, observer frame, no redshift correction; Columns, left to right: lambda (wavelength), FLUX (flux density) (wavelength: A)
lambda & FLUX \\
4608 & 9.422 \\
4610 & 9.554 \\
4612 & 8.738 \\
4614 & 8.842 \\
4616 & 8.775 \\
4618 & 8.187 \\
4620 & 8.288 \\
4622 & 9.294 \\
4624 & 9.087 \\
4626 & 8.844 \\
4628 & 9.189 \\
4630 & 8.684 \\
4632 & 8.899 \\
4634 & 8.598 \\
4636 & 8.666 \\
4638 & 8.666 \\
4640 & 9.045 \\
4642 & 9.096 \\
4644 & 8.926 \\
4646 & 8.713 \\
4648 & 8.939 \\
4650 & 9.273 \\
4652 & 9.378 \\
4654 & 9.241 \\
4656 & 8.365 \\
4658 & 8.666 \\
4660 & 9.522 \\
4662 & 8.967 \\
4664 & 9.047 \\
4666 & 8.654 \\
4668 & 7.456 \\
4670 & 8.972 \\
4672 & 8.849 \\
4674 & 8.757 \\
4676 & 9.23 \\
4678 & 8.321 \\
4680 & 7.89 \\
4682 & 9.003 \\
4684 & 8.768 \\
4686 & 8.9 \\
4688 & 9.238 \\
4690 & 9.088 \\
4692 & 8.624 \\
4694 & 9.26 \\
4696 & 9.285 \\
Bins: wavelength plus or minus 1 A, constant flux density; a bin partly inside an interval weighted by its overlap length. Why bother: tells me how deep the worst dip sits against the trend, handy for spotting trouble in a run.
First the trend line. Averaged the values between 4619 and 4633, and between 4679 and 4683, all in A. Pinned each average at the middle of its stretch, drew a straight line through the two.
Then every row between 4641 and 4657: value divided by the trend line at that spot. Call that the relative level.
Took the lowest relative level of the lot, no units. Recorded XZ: 0.97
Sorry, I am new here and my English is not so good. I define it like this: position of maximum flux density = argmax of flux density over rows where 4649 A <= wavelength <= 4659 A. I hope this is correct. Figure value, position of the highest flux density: 4652 A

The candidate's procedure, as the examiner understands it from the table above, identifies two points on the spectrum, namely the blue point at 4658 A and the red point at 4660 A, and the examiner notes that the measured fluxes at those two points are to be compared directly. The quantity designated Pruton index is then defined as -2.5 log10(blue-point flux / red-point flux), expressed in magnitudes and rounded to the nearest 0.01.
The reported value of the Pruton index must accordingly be 0.10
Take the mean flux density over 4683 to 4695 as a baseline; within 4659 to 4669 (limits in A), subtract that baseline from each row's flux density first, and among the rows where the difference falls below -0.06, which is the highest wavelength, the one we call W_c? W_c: 4668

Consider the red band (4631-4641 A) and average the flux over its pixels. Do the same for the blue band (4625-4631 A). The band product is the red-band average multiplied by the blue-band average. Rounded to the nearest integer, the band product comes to 78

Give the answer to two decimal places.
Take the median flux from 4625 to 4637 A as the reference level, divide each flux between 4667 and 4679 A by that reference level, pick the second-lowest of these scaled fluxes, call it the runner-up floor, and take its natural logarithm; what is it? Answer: -0.05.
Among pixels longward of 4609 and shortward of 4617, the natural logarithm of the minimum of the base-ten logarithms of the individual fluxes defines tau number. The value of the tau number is -0.060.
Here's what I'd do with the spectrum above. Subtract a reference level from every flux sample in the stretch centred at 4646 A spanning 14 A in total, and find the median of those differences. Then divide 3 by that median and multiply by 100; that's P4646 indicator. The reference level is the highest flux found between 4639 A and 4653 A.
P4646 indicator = -901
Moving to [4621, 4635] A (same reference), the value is -626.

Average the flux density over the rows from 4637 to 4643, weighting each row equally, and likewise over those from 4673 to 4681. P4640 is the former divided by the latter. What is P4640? 1.05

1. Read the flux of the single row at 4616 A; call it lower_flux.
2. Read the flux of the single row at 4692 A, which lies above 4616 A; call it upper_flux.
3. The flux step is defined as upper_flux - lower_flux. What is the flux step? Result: -0.2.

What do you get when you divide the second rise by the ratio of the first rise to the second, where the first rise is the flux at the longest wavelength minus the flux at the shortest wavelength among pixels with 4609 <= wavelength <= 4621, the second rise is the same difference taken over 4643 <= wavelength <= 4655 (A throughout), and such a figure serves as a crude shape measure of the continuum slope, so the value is -0.1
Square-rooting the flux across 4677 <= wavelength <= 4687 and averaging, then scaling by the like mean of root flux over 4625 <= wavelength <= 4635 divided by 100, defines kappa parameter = 0.0871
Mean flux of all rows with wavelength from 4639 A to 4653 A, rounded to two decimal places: 9.05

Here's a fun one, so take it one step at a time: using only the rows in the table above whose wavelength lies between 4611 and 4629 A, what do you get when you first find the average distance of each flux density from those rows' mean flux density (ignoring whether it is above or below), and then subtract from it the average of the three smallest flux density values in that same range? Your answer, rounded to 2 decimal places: -8.13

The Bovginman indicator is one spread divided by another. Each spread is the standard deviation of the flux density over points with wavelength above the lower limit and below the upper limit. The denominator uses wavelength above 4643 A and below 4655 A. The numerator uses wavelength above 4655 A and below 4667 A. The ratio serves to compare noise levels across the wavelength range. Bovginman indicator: 1.6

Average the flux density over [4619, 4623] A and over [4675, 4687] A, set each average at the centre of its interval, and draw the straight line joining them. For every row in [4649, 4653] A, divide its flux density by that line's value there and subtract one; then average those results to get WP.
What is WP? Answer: 0.07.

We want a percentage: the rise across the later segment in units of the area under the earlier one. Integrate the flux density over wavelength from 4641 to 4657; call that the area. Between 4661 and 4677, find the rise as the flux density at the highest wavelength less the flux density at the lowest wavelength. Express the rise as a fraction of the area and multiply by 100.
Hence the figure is 0.18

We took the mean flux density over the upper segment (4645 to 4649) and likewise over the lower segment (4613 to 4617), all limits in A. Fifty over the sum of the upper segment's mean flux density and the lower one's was 2.84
